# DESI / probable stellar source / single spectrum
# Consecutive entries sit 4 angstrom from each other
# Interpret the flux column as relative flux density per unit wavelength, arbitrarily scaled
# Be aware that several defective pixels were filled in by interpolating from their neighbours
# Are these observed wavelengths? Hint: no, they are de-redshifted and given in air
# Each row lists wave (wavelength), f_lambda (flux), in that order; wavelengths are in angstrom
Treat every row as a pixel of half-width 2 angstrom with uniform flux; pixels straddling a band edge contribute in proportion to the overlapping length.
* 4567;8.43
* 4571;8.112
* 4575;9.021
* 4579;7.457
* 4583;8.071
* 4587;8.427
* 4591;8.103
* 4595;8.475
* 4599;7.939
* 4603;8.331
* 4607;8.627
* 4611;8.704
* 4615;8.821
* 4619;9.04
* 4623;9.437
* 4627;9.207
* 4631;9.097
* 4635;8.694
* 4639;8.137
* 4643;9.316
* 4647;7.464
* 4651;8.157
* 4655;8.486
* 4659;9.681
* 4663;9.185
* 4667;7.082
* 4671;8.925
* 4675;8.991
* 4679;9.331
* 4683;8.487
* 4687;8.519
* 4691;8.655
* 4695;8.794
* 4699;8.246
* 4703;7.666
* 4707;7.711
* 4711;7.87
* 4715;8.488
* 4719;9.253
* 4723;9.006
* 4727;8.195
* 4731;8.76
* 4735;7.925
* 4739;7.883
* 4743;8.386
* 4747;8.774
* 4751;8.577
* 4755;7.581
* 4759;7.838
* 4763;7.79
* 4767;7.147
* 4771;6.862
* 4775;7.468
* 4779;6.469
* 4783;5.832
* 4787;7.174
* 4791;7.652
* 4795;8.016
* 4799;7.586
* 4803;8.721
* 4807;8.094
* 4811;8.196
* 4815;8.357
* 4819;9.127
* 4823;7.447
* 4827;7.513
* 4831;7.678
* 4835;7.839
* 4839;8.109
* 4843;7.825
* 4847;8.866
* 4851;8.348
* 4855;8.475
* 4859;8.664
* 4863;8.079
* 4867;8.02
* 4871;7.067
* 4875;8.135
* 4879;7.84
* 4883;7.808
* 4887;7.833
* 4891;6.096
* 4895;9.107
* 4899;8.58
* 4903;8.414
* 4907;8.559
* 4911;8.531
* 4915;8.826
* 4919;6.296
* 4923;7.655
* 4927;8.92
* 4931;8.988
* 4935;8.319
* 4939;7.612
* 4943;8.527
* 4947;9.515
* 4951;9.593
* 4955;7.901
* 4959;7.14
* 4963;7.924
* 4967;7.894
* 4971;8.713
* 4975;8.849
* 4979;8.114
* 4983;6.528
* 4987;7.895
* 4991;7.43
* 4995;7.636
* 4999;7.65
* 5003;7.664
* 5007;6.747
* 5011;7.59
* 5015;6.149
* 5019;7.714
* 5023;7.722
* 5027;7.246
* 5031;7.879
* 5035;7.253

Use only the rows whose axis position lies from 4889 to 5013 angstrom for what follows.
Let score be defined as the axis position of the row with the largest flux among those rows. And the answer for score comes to 4951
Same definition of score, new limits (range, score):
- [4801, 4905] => 4819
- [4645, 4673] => 4659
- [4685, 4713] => 4695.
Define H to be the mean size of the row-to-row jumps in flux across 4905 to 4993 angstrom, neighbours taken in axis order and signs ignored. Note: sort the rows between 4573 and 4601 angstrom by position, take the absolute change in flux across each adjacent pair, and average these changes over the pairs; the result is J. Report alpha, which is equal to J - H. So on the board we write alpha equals -0.20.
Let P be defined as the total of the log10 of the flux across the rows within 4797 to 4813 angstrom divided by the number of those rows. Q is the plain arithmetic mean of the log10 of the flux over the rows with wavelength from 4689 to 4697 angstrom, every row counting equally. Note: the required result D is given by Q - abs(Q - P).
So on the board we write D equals 0.911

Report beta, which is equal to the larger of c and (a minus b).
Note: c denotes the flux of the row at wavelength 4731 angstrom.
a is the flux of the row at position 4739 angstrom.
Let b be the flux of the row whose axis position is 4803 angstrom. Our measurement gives 8.76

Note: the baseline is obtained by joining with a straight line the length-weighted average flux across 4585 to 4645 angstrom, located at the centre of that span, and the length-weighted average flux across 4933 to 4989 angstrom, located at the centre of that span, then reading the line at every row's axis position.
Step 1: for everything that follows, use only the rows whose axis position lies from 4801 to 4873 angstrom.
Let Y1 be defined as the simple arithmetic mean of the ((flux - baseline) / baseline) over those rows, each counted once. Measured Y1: -0.027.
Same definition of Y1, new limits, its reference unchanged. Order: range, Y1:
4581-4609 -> -0.050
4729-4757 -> -0.027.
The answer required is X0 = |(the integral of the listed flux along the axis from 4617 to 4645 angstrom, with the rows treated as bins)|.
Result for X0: 252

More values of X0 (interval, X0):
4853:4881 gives 225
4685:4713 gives 230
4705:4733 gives 237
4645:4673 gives 236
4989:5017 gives 203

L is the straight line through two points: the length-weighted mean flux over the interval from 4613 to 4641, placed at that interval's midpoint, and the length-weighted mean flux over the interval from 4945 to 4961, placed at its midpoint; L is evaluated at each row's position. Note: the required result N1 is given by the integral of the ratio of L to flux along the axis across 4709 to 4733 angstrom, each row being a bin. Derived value 24.7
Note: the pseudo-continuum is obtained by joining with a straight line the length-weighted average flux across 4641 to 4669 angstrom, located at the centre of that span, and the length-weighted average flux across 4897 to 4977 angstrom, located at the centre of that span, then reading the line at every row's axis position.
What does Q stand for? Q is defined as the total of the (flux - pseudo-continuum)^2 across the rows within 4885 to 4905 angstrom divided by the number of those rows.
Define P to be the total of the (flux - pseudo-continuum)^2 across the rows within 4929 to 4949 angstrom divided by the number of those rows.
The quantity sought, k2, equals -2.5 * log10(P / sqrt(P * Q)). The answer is 0.5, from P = 0.5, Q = 1.20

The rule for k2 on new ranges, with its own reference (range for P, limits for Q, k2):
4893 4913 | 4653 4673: 1.0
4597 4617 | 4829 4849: 0.6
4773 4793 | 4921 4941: -1.1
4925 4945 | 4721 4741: -0.1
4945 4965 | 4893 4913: -1.0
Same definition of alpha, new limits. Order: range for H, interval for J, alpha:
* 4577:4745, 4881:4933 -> 0.39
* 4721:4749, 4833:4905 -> 0.12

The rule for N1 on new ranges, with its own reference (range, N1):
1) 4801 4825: 25.2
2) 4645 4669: 25.9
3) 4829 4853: 25.7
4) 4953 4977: 25.5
